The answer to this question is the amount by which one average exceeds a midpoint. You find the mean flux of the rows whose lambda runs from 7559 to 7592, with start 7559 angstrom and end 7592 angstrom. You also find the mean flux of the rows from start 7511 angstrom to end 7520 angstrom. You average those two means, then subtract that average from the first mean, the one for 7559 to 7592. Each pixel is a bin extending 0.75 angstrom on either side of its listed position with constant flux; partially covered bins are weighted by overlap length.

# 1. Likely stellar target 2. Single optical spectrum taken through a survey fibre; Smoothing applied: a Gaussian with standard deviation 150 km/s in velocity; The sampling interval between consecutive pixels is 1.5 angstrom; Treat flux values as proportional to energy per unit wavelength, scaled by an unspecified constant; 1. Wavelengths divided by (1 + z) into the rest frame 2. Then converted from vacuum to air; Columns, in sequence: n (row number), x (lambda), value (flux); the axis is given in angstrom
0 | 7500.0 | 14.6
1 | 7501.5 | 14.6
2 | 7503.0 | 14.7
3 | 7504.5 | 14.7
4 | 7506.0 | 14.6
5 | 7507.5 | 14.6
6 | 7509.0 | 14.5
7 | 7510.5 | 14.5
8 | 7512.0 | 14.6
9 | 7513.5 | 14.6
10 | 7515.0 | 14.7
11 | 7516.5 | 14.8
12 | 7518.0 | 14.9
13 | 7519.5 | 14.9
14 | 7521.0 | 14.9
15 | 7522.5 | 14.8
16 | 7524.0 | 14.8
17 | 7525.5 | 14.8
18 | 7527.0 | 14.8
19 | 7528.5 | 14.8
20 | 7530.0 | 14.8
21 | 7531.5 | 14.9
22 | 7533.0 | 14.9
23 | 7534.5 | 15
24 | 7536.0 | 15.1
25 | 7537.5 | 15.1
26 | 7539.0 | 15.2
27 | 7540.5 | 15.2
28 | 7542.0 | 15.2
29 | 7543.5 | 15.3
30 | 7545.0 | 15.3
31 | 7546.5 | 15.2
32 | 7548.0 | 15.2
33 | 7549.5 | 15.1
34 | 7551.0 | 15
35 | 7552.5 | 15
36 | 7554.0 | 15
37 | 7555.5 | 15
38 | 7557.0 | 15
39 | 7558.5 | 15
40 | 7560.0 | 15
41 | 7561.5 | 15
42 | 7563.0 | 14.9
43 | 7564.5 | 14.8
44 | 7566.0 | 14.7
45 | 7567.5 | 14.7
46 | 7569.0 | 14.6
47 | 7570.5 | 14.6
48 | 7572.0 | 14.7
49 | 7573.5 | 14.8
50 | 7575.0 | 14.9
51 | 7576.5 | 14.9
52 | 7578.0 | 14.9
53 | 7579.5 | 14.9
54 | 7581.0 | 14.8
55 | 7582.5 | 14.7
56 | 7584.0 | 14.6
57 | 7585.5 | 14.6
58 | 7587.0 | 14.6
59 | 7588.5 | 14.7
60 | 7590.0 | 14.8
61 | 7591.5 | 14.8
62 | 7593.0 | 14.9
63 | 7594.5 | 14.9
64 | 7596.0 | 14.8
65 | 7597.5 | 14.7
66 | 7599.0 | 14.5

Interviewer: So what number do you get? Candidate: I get 0.0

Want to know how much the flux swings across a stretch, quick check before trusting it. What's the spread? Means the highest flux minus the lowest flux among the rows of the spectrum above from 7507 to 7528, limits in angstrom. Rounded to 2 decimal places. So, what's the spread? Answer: 0.40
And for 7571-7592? 0.30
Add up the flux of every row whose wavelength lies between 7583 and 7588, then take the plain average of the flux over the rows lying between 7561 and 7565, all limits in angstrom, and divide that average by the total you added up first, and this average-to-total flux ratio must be 0.340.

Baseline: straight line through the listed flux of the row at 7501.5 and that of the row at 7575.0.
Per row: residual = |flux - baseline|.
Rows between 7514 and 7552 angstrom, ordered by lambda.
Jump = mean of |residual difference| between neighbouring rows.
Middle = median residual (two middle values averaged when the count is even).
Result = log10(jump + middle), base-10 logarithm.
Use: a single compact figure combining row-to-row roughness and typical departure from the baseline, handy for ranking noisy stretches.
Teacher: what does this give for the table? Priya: -0.56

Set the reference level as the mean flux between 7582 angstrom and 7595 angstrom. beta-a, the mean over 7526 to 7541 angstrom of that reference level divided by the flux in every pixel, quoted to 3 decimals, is 0.984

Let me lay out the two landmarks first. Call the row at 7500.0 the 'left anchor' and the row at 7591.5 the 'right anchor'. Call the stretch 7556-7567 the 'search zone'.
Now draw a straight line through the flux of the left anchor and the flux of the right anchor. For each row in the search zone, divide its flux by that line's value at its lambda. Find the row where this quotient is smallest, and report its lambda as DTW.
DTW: 7566.0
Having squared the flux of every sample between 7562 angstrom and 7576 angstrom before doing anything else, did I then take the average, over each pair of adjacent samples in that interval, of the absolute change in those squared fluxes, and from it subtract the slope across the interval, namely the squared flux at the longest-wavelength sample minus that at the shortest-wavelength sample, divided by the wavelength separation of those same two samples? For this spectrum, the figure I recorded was 2.2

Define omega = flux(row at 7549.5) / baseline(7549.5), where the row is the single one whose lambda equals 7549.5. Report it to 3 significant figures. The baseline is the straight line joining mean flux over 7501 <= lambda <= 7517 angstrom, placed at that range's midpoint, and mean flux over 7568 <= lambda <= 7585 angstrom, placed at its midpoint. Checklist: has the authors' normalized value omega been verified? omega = 1.03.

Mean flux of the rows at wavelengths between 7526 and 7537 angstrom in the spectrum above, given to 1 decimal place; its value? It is 14.9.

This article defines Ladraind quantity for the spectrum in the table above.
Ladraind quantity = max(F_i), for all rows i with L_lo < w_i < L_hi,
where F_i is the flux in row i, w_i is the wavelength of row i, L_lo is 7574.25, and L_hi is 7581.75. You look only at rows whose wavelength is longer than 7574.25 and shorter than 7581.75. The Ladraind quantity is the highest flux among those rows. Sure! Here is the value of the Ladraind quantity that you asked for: 14.9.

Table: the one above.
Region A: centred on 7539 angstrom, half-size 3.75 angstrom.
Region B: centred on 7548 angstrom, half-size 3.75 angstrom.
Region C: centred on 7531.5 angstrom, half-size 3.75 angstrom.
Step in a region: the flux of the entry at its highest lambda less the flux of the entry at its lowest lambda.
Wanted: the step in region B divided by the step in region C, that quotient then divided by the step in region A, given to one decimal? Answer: -15.0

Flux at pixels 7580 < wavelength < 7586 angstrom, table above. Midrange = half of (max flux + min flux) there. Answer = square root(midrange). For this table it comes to 3.83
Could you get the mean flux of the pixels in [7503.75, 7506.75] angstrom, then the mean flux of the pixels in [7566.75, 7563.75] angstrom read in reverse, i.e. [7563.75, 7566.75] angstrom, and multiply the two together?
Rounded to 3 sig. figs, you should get 216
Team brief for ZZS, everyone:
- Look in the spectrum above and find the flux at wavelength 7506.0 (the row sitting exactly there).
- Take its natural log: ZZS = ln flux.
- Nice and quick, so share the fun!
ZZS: 2.68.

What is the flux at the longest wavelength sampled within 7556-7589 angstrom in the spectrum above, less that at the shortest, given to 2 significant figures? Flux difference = -0.30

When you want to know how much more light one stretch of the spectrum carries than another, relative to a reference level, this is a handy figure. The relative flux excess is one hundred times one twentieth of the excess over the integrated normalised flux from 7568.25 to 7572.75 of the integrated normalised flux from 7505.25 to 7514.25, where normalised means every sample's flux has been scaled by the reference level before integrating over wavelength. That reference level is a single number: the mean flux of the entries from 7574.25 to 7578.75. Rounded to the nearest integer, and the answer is 22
